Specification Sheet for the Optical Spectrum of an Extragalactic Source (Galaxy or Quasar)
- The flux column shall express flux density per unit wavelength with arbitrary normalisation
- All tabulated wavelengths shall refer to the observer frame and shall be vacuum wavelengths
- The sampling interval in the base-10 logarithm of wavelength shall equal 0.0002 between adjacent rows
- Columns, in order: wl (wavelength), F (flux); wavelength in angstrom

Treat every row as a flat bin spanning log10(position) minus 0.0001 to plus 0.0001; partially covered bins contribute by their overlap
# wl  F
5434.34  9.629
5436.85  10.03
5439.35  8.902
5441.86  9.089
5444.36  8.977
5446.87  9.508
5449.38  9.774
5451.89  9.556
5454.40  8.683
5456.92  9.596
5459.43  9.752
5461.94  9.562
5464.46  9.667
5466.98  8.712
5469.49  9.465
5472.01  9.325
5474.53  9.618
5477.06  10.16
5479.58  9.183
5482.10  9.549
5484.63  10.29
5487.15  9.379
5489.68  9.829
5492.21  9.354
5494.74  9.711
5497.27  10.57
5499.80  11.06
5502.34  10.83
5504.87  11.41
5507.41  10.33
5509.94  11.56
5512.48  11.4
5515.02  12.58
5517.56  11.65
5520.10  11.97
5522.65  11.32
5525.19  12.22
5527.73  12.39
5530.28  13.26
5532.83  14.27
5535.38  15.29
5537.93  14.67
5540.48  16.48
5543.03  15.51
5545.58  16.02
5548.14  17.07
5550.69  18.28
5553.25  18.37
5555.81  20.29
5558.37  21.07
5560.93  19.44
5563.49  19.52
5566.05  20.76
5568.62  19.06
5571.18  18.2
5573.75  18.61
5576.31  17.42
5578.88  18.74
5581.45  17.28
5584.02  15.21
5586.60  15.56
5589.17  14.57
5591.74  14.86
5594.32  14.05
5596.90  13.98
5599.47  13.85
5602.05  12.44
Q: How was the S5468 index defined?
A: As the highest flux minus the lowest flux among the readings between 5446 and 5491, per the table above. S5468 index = 1.6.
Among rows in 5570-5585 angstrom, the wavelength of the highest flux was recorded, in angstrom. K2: 5578.88 angstrom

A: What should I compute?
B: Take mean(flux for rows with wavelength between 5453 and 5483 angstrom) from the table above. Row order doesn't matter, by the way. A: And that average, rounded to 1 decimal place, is 9.4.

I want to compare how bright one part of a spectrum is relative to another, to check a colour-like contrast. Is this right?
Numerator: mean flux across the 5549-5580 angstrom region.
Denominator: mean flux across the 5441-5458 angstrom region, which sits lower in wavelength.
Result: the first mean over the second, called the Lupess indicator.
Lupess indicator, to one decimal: 2.1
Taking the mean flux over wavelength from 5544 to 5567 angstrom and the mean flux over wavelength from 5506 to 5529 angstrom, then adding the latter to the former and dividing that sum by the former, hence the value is 1.62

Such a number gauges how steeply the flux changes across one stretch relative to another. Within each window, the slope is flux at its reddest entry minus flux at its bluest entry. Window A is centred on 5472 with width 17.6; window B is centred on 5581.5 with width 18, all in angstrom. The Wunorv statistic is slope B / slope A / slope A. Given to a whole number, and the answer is -17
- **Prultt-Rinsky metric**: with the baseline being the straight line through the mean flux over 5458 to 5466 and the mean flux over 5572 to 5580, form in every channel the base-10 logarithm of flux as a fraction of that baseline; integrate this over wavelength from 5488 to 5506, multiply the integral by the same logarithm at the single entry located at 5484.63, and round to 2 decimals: 0.06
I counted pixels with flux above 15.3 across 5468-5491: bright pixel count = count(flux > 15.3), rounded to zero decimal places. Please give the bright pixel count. 0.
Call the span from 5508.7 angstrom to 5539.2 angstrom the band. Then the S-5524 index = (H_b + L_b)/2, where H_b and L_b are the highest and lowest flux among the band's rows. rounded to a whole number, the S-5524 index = 13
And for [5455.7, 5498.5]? 10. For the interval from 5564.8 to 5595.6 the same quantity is 17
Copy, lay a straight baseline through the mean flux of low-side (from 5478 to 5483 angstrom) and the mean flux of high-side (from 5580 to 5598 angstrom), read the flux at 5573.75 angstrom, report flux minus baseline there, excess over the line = 4.3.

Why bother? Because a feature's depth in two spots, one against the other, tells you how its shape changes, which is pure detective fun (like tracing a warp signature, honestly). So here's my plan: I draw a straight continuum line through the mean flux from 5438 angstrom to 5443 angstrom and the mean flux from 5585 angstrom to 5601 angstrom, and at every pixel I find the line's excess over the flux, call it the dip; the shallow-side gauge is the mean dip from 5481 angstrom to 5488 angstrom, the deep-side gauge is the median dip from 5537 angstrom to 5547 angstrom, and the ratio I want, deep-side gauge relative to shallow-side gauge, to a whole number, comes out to -4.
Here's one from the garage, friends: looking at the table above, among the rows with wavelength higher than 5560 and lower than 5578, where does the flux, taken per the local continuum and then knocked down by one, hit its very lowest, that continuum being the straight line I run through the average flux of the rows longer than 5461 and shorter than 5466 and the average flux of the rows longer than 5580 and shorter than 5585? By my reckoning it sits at 5576.31 angstrom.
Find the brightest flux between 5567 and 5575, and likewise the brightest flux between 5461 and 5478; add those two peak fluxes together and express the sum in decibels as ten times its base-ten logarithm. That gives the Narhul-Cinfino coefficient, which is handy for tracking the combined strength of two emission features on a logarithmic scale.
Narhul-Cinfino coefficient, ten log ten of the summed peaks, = 14.7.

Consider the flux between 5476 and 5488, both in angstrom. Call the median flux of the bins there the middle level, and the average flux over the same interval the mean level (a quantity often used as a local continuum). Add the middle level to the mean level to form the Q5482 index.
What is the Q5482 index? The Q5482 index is 19.3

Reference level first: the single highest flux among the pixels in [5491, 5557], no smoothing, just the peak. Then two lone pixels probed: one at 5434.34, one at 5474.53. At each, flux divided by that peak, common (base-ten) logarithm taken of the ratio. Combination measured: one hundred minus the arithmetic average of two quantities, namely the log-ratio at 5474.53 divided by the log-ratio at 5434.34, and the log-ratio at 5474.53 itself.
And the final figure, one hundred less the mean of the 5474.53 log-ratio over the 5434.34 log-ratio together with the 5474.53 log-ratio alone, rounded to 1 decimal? 99.7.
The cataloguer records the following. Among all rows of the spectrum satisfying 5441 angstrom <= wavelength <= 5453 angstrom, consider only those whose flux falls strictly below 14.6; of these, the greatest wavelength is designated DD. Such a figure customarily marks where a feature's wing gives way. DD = 5451.89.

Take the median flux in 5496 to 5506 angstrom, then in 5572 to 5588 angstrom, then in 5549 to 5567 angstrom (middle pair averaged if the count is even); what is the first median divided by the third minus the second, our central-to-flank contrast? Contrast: 5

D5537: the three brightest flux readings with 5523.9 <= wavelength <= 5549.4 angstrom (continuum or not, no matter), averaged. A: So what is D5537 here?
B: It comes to 17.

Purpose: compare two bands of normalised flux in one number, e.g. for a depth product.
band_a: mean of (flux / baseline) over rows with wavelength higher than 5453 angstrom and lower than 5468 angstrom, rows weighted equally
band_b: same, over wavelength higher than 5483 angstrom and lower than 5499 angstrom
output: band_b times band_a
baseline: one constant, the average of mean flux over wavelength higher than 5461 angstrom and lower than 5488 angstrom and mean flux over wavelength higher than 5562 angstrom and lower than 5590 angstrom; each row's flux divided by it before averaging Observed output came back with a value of 0.49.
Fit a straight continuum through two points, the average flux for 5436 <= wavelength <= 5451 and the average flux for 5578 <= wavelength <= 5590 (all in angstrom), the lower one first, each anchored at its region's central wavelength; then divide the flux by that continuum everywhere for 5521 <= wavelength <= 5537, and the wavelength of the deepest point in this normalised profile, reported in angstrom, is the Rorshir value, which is 5522.65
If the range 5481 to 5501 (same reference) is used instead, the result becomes 5492.21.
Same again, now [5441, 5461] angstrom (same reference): 5454.40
